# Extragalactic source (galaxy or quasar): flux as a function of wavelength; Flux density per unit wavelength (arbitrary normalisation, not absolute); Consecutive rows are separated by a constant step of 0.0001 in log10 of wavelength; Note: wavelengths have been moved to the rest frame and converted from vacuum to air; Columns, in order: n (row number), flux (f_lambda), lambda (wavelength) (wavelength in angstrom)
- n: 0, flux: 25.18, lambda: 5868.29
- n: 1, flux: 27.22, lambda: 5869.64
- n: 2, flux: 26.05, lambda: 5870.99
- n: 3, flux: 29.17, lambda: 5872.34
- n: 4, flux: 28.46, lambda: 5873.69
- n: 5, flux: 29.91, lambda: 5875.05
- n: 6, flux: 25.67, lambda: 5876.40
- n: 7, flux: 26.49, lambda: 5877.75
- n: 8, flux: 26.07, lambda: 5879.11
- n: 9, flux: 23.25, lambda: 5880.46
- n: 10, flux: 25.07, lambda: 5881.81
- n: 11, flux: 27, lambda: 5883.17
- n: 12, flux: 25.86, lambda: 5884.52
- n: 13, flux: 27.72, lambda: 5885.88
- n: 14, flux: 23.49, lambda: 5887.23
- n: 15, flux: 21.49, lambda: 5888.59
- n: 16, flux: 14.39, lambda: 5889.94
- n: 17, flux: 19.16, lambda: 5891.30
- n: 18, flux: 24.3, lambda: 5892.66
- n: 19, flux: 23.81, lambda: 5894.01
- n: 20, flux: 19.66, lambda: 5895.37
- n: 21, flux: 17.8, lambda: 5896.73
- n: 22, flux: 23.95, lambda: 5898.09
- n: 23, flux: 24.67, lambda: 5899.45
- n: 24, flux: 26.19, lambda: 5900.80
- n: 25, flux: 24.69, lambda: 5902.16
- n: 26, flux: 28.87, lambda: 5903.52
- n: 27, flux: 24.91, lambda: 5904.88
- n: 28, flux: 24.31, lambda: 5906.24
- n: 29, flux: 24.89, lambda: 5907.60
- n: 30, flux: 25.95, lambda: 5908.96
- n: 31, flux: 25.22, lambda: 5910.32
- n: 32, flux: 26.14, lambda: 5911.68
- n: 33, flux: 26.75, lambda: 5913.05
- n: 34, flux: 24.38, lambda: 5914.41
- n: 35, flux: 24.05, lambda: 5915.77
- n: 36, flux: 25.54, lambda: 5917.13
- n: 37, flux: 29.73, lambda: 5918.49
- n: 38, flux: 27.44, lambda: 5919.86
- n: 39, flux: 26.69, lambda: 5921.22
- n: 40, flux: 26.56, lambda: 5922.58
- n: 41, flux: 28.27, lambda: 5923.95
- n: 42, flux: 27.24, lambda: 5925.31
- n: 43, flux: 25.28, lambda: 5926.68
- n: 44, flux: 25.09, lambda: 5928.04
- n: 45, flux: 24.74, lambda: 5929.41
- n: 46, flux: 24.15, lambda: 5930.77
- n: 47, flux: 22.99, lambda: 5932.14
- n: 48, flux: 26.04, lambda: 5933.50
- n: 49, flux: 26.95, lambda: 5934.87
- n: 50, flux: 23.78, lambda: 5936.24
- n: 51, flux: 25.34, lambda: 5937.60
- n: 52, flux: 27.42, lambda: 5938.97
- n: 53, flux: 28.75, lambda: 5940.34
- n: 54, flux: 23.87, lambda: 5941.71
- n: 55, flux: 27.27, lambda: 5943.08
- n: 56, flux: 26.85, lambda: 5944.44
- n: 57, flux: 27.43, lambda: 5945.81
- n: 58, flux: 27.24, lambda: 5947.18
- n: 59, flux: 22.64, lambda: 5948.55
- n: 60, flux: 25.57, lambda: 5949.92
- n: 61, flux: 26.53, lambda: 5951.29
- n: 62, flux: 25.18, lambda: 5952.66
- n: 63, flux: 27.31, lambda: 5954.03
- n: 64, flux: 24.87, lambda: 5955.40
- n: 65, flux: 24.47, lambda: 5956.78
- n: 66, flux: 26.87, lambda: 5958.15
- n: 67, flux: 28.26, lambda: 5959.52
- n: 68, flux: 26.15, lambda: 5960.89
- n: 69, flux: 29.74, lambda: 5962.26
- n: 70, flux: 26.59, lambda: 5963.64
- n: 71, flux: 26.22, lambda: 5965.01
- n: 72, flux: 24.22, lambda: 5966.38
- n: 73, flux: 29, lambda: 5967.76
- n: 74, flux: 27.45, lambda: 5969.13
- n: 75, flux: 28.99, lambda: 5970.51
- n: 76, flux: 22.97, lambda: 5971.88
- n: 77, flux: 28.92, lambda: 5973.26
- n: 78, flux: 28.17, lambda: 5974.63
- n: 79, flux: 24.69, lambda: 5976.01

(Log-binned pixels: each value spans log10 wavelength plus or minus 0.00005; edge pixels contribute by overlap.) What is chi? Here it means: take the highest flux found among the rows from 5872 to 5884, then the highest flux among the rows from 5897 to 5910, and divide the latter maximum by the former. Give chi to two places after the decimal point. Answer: 0.97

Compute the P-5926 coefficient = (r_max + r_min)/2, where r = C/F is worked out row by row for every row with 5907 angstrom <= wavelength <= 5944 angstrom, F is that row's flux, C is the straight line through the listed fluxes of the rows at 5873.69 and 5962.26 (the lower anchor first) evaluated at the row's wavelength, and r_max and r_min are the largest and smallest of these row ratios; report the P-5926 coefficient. 1.13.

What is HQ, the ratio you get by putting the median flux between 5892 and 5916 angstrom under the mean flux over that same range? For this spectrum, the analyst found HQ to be 0.99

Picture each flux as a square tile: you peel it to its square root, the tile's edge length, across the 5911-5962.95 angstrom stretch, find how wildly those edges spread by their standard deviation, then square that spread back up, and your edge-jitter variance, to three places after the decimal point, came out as 0.028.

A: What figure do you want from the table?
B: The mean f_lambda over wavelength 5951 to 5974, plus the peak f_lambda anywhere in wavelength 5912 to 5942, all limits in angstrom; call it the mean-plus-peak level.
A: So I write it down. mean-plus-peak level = 56.4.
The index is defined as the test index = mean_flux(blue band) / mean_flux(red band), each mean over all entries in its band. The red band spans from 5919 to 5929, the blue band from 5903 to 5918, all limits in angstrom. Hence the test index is 0.96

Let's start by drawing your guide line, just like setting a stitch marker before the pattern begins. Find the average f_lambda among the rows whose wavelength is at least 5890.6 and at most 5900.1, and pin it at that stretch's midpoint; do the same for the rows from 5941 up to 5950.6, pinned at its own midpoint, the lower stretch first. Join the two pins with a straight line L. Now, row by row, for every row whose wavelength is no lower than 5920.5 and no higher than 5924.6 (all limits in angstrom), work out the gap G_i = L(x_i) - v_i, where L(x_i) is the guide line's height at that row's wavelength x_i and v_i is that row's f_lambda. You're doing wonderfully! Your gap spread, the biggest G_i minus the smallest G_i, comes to 1.6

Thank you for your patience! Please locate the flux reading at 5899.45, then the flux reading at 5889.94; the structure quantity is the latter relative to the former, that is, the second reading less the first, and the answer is -10.3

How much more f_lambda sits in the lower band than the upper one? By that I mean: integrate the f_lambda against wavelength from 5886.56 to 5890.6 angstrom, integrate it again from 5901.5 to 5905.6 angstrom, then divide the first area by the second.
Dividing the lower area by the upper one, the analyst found 0.75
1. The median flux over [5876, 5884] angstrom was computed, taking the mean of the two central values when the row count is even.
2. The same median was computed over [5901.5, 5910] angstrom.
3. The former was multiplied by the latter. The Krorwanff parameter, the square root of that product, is 25.38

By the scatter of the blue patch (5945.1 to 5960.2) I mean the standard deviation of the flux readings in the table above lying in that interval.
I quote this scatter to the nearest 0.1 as 1.6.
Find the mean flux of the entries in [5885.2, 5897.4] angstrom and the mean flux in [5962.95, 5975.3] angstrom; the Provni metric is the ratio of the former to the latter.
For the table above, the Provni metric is 0.79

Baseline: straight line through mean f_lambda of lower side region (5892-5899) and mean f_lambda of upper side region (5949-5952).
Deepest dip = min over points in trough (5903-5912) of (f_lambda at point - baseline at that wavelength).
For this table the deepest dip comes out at 1.6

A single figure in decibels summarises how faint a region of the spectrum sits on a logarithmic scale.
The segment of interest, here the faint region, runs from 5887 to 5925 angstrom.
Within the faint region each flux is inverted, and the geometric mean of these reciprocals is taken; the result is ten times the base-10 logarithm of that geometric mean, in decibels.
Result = -13.8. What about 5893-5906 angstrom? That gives -13.7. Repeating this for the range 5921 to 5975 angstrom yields -14.2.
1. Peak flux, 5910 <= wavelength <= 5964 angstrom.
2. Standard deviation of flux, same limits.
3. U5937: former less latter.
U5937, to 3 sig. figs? 28.1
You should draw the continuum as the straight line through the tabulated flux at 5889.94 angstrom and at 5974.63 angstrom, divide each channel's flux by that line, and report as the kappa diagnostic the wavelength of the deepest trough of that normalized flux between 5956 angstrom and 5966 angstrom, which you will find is 5956.78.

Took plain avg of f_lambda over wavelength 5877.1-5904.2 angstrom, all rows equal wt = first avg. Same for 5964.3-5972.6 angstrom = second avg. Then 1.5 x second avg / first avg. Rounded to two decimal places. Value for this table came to 1.68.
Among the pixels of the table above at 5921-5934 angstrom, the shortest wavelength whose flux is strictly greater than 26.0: 5921.22 angstrom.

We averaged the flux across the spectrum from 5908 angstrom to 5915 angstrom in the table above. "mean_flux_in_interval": 25.7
